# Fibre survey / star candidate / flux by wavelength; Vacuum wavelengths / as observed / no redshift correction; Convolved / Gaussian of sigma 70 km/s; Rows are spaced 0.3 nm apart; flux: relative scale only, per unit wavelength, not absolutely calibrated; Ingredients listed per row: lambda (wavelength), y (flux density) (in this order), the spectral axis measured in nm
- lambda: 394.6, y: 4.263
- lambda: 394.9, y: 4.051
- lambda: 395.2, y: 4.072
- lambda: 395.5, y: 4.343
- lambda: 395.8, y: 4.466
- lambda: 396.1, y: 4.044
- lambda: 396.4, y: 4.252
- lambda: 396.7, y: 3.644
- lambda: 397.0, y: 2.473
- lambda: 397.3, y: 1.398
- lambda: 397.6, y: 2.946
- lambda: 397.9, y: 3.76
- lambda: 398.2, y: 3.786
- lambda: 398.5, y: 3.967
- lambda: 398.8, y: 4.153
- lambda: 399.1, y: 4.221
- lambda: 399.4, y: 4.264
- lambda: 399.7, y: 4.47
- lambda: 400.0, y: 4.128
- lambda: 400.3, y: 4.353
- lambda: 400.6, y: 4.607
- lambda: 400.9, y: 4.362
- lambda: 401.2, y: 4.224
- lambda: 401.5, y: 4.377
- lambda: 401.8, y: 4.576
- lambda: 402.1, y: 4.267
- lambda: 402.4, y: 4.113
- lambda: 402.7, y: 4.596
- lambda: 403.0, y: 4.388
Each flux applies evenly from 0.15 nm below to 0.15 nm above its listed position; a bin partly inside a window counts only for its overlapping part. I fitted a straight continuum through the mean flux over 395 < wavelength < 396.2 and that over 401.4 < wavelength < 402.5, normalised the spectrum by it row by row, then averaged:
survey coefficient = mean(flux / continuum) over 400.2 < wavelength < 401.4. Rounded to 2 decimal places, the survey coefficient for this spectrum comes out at 1.02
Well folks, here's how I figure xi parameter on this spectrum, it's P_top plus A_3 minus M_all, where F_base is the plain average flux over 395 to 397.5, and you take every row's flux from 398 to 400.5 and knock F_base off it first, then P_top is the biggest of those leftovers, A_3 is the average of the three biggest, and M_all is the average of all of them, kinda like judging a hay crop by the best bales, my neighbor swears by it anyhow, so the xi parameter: 1.08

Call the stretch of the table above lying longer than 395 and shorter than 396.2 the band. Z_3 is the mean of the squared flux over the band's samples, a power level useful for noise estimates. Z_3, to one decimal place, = 17.9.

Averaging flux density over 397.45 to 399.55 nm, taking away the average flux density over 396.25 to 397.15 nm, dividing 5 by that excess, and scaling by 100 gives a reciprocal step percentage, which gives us 1206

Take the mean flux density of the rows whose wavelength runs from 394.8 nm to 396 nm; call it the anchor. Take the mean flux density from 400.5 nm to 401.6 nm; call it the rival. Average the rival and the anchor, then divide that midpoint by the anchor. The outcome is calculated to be 1.02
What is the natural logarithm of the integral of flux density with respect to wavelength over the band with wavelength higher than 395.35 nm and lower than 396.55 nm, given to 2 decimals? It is 1.64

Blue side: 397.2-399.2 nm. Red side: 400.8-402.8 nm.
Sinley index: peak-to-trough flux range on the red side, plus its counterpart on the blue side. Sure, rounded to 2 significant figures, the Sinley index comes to 3.3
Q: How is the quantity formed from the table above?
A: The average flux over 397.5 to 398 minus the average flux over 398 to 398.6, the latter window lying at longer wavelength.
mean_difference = -0.5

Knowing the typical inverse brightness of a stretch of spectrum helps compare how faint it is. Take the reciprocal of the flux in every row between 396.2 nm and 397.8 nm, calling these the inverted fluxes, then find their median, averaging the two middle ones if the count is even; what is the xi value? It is 0.3394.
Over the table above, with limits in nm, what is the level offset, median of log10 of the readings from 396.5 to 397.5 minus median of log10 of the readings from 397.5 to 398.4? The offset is -0.18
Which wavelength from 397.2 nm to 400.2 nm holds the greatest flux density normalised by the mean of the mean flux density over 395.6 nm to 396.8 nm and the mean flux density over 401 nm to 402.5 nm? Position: 399.7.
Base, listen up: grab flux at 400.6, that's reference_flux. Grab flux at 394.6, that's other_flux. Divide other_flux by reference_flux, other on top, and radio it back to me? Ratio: 0.93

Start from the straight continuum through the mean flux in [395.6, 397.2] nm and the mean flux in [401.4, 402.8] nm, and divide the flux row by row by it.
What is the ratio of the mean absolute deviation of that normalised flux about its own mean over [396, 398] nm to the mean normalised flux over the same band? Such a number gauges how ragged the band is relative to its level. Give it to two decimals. 0.26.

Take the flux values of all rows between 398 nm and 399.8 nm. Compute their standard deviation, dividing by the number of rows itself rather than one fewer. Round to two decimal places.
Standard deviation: 0.22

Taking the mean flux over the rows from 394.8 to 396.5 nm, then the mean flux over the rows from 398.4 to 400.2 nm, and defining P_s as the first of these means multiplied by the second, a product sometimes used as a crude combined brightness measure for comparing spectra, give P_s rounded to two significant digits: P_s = 18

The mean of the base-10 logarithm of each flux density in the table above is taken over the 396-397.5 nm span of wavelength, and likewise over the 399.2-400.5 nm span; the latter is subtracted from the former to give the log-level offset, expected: -0.17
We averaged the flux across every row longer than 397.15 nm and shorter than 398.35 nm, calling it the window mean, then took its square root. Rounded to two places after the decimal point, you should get 1.72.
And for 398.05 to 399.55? 2.02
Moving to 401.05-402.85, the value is 2.09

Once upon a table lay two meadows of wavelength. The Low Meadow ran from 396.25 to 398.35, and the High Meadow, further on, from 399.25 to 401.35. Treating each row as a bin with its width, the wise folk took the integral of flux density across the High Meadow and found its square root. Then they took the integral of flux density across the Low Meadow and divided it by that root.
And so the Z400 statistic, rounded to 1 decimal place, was 2.2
